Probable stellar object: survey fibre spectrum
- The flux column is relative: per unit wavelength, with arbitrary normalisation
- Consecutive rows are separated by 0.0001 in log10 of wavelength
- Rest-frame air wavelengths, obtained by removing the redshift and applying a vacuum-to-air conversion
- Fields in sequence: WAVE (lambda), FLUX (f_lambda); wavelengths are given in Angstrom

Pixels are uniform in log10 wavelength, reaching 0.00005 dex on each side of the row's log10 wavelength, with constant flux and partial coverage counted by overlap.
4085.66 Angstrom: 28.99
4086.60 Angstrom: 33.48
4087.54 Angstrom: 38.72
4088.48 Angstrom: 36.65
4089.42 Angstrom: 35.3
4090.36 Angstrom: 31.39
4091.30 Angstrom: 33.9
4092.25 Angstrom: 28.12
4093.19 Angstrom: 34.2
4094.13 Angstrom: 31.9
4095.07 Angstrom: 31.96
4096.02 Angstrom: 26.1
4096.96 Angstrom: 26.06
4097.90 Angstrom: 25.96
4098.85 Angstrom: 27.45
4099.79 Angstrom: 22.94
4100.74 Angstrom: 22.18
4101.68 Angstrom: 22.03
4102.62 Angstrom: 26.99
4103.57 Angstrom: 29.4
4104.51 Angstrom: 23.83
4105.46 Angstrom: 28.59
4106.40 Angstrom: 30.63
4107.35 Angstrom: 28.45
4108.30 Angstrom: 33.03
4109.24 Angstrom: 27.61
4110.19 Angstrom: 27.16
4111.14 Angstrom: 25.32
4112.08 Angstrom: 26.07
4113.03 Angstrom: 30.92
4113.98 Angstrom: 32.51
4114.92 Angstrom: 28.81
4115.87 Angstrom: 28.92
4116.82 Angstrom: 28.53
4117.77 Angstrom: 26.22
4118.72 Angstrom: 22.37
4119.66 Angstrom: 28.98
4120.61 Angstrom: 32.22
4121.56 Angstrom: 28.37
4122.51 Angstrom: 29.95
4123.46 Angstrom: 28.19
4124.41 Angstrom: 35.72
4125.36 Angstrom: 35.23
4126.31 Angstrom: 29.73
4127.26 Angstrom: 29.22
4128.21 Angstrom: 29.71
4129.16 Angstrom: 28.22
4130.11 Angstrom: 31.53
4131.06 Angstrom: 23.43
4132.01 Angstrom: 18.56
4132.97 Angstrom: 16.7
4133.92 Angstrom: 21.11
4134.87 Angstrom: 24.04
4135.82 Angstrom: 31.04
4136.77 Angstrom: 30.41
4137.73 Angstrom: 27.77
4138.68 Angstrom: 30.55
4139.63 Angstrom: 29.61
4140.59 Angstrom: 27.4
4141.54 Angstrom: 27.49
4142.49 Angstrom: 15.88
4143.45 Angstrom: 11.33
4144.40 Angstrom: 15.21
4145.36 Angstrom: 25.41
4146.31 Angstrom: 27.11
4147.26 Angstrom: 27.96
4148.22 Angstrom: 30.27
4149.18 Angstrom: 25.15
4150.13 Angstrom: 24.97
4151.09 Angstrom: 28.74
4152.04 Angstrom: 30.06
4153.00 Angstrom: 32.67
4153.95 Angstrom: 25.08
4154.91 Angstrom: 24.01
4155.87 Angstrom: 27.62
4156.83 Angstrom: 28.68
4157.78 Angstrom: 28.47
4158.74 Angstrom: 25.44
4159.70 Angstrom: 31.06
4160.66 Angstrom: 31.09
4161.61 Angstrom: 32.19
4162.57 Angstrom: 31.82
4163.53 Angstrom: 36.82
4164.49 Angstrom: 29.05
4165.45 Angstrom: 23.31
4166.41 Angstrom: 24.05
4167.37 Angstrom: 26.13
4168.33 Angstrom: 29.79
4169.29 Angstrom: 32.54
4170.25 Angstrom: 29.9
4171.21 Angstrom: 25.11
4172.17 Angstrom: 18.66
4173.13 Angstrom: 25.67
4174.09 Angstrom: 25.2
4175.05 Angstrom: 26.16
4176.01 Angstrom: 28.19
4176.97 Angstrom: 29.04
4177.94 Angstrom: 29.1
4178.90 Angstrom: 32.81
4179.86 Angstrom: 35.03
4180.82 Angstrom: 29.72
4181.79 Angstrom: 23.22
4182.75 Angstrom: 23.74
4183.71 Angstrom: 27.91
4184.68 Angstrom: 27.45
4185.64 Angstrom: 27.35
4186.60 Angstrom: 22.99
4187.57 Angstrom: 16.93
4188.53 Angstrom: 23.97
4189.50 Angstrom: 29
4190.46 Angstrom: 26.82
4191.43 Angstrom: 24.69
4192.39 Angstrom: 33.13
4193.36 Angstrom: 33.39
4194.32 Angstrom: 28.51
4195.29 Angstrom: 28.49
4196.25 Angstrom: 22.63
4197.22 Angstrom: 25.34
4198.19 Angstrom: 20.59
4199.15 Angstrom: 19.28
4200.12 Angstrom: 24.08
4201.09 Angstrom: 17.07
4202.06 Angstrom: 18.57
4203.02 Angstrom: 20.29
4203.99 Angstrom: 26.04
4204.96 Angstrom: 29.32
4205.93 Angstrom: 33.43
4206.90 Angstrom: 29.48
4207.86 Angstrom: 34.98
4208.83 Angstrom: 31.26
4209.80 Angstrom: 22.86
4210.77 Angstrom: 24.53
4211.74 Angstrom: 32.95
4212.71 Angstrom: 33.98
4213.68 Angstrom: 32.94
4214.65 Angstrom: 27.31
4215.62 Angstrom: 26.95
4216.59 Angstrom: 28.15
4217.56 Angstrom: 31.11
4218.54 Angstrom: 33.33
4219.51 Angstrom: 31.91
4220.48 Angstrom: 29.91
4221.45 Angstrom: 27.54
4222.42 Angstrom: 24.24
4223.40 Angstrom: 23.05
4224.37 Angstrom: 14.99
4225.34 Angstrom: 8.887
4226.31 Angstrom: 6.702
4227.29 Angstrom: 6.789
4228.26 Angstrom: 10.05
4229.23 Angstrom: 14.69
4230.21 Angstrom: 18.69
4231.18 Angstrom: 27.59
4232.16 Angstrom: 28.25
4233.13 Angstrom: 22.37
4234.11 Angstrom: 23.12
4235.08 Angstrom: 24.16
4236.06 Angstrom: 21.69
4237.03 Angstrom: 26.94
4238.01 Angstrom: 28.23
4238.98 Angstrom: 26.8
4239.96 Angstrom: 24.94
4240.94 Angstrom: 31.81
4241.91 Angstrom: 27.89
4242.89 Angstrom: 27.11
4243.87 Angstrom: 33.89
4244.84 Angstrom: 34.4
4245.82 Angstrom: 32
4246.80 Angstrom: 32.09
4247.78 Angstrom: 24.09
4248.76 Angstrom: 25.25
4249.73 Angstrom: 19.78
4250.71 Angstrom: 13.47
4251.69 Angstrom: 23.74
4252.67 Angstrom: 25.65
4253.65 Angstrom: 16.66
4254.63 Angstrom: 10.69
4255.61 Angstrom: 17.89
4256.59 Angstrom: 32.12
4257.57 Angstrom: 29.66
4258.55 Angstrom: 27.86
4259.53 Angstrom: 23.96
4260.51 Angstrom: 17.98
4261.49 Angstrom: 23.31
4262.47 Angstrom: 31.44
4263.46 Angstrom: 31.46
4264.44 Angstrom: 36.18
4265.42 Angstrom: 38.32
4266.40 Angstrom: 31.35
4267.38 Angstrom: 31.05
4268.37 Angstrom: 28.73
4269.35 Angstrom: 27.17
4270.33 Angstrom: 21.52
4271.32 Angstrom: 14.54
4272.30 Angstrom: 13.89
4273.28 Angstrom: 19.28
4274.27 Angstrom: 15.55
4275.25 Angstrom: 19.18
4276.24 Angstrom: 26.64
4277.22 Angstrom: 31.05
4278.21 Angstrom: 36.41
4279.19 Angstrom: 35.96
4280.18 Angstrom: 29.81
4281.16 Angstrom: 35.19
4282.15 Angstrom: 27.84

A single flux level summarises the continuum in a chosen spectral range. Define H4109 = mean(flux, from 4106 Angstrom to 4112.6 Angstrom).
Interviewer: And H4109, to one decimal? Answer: 28.3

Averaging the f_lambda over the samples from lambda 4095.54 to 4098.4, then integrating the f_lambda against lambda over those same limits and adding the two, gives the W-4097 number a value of 100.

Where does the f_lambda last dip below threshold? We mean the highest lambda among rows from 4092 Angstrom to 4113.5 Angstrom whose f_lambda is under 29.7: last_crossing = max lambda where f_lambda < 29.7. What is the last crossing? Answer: 4112.08 Angstrom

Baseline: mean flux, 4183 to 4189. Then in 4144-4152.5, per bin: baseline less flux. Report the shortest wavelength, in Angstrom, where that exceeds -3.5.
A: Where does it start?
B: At 4144.40 Angstrom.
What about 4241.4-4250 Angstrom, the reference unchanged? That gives 4241.91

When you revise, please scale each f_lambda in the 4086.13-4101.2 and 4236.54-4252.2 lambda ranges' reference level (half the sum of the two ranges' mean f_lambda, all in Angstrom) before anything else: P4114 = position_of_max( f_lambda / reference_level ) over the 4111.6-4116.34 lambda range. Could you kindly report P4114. 4113.98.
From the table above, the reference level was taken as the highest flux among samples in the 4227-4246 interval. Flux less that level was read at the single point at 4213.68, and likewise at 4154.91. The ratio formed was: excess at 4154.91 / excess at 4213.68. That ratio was 7.1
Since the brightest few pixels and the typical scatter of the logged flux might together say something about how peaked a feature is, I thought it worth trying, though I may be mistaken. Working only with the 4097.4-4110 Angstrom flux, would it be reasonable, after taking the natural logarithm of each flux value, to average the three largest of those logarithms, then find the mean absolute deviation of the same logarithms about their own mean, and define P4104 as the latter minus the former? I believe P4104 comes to -3.33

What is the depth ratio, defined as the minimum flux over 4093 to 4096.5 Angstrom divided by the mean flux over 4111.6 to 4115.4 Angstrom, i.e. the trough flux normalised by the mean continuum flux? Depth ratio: 0.9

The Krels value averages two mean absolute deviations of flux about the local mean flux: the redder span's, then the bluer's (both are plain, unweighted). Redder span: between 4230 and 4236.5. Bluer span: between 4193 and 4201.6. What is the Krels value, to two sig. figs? 3.3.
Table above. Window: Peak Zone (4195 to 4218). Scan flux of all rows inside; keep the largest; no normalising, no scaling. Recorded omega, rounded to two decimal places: 34.98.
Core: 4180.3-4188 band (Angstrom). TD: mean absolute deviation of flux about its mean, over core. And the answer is 3.2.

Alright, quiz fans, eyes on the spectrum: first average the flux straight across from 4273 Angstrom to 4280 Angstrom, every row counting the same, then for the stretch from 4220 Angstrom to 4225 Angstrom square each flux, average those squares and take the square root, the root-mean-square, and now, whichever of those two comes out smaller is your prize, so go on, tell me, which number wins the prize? 24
